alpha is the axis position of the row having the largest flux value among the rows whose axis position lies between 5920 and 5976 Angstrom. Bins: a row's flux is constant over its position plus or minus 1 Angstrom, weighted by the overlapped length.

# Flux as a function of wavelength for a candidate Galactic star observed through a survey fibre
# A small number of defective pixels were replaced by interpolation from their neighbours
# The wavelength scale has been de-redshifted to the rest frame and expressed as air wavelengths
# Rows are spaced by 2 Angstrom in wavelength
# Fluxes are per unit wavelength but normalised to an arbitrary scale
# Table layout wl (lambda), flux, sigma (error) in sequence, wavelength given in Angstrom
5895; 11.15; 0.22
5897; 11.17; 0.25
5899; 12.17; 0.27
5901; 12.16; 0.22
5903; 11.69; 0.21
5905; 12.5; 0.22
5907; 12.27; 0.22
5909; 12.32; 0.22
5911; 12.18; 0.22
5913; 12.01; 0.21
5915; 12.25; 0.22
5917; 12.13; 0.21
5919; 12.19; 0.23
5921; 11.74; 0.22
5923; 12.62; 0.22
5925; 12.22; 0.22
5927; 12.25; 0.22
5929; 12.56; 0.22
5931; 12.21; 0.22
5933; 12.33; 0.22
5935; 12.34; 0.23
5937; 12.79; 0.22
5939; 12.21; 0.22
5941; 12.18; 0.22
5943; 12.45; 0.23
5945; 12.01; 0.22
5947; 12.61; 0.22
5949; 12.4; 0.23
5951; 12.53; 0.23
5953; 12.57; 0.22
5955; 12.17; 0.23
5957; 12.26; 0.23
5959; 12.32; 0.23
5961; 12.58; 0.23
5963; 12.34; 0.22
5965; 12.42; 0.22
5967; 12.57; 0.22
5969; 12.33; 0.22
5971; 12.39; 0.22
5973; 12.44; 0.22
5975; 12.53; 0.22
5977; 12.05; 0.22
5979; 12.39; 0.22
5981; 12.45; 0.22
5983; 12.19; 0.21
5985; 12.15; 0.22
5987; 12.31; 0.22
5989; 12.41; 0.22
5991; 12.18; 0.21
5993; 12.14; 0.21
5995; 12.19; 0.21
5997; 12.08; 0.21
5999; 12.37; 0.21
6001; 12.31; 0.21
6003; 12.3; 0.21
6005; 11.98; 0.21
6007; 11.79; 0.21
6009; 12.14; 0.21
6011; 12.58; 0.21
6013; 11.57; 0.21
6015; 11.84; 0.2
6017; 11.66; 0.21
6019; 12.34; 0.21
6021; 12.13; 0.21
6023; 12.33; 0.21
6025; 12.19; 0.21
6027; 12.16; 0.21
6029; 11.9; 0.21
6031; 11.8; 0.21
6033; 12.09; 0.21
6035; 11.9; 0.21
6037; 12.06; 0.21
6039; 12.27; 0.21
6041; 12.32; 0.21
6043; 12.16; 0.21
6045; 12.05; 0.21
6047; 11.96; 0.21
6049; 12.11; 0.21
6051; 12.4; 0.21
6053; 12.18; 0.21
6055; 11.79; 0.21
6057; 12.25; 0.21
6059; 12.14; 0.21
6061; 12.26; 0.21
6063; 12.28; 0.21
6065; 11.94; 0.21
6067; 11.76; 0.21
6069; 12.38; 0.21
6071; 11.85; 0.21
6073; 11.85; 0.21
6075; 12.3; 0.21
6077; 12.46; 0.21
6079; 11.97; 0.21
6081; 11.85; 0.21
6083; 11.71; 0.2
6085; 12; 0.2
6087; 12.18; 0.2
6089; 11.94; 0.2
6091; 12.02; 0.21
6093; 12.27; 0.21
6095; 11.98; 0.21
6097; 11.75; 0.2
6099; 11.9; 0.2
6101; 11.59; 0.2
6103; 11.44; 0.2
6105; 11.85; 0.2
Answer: 5937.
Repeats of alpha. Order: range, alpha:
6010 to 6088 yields 6011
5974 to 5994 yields 5975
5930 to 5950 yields 5937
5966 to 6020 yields 6011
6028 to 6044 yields 6041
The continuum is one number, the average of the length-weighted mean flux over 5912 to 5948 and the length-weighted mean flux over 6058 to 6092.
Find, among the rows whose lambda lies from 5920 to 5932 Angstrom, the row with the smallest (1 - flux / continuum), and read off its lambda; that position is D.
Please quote 5923 Angstrom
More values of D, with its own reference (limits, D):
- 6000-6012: 6011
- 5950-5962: 5961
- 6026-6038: 6027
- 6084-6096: 6093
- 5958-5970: 5961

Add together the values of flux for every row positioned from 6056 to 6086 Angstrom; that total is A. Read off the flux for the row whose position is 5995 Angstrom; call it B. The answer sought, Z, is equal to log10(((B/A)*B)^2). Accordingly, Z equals -0.17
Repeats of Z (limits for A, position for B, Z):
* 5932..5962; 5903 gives -0.27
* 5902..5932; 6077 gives -0.14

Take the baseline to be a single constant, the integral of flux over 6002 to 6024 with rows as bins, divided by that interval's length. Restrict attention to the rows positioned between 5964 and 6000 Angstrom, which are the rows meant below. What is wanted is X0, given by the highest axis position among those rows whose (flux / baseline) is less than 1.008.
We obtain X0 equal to 5997 Angstrom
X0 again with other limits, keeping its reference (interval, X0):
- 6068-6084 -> 6083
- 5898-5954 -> 5945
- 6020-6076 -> 6073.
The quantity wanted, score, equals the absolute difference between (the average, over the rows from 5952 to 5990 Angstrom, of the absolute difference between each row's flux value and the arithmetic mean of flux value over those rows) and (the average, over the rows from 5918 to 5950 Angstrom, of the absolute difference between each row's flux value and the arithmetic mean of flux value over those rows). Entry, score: 0.07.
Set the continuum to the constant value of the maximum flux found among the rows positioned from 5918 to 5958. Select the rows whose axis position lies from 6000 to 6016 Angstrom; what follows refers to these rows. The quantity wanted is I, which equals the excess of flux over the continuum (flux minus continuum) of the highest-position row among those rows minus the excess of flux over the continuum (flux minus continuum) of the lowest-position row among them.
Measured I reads -0.47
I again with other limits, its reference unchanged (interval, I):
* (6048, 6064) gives 0.17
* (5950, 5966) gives -0.11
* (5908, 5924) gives 0.30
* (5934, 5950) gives 0.06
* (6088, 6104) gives -0.50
